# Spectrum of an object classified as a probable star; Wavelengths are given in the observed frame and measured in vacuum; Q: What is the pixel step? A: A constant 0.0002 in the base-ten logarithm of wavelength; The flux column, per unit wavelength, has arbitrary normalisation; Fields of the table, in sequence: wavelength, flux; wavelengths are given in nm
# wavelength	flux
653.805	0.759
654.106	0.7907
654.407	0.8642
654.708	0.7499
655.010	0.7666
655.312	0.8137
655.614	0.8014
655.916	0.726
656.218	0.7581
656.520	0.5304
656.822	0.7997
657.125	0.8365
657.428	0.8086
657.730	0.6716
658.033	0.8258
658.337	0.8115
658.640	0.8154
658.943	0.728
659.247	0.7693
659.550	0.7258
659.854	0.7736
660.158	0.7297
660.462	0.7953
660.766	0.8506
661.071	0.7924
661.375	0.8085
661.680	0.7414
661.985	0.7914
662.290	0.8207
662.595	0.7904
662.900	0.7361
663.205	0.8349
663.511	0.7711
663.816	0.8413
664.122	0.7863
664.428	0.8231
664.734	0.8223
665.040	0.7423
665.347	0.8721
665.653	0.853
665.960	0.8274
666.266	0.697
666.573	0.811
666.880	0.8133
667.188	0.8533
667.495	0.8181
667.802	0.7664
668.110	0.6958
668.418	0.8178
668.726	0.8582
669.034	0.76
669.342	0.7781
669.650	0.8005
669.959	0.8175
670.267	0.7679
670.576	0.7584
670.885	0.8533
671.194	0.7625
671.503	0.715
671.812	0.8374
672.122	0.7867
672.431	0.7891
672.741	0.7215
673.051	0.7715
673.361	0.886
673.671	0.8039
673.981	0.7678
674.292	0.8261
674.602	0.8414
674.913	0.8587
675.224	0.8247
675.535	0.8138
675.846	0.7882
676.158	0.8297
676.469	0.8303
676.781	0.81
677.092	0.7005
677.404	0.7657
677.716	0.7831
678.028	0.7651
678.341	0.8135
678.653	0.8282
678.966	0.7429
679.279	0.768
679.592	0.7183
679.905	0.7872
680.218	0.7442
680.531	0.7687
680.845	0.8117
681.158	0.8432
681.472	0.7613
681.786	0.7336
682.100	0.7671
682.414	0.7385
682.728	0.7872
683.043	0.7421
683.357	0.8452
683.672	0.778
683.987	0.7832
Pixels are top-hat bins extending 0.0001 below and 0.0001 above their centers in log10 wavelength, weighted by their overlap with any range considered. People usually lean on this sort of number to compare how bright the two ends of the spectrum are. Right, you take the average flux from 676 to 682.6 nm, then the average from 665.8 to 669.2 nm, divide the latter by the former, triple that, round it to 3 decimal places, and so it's 3.061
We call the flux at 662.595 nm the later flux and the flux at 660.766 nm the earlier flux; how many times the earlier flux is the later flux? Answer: 0.93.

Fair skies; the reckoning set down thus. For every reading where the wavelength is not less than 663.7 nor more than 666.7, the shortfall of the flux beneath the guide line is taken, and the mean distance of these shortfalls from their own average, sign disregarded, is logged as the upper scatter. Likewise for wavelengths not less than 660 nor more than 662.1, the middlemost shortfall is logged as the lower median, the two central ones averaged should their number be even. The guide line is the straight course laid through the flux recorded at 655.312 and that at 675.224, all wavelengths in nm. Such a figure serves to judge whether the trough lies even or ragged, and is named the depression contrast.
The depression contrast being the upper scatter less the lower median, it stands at 0.0149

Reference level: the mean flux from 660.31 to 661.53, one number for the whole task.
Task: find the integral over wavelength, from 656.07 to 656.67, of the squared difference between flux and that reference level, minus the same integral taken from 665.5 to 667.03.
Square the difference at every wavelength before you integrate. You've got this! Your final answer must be 0.020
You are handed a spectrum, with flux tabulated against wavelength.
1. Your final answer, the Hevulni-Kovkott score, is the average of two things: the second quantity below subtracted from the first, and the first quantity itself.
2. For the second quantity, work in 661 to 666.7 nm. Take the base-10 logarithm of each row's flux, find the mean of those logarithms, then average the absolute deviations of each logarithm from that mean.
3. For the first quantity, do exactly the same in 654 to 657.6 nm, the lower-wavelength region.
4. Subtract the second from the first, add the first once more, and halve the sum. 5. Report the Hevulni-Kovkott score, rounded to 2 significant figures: 0.023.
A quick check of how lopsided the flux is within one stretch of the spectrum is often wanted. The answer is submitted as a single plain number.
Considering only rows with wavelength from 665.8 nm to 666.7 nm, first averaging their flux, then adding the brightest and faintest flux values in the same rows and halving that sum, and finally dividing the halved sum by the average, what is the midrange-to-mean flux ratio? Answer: 0.979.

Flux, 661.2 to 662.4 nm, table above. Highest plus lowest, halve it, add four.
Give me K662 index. 4.78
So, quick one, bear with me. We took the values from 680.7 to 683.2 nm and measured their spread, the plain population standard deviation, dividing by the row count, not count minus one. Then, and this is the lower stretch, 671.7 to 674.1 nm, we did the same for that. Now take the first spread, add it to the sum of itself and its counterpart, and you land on 0.118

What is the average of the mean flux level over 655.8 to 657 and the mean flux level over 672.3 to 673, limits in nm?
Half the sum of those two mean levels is 0.73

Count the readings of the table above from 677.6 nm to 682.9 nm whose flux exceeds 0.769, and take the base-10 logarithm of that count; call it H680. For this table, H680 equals 0.8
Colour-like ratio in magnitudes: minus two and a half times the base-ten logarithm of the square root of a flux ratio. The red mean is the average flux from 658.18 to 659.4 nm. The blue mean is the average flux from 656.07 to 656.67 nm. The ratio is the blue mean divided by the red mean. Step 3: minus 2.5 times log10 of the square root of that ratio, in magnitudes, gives 0.10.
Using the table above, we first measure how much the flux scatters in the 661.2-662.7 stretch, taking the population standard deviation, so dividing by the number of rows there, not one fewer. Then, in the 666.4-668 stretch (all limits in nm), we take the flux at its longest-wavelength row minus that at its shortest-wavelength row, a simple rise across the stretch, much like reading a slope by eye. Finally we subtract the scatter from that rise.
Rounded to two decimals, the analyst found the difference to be -0.07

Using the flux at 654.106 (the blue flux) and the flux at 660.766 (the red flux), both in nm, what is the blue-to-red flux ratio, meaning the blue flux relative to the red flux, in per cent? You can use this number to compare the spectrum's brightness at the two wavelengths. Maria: 93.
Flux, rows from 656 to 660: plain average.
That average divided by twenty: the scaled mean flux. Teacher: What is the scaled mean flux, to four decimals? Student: 0.0379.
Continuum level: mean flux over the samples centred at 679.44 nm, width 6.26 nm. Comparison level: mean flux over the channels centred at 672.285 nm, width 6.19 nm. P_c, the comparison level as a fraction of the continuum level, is 1.031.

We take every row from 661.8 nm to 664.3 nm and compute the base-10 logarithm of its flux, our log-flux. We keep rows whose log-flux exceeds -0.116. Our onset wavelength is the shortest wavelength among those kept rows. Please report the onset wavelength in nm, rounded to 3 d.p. 661.985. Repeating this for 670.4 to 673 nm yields 670.885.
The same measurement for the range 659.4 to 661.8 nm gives 659.854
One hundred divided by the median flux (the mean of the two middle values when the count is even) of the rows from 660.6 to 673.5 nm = 126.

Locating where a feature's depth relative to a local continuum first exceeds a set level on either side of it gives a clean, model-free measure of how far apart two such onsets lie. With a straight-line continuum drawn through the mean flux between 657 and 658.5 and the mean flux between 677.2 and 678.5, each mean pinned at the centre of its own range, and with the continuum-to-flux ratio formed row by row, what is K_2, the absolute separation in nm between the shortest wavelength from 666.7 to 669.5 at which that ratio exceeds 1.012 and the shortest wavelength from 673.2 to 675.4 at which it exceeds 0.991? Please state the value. 6.18 nm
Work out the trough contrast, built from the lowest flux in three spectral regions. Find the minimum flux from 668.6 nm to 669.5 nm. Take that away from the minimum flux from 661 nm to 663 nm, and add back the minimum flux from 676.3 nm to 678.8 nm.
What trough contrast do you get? 0.68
